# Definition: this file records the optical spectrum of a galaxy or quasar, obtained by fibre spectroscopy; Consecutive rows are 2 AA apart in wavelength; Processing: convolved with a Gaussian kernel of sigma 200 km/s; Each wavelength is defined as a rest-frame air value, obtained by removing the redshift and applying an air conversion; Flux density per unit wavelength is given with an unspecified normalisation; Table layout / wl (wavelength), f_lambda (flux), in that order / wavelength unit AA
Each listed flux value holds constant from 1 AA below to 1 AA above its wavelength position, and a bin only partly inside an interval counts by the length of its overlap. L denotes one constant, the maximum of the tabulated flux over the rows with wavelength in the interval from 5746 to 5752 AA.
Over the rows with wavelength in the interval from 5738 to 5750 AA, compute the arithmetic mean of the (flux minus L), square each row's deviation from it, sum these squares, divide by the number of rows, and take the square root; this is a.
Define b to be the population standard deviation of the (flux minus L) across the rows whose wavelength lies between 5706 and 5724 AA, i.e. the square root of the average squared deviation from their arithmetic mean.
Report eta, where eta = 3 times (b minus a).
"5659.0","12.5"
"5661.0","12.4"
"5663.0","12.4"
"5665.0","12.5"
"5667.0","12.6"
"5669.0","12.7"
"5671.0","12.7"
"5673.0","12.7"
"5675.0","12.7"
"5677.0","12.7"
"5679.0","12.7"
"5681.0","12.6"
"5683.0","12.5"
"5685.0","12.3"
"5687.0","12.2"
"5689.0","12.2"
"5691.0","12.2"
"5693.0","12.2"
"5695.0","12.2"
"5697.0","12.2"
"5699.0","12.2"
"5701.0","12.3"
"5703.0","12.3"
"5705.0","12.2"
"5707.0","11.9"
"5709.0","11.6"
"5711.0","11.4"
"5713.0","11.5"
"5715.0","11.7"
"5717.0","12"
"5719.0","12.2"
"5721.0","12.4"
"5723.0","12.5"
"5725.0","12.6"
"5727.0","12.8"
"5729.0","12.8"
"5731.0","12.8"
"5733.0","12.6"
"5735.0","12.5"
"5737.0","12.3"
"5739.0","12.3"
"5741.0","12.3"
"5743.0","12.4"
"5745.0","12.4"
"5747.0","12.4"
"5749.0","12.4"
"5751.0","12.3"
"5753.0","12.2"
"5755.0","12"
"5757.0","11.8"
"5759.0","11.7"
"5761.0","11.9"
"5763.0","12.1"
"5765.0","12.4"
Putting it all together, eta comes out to 1.0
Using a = 0.05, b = 0.37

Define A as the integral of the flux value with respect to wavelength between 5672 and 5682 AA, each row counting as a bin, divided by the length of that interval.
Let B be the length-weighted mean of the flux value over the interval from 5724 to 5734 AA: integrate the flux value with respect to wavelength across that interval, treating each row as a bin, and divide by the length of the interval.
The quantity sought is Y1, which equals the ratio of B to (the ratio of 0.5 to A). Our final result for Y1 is 323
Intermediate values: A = 12.7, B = 12.72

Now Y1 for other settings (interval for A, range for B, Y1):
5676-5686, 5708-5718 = 292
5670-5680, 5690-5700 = 310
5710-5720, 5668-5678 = 299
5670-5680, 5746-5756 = 311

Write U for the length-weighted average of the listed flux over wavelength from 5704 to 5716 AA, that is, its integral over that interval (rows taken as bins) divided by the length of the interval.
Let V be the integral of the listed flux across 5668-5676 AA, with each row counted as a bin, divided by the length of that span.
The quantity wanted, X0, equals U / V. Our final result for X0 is 0.92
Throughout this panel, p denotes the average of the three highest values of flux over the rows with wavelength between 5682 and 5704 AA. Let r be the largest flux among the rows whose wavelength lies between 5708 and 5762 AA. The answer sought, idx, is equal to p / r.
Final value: 0.966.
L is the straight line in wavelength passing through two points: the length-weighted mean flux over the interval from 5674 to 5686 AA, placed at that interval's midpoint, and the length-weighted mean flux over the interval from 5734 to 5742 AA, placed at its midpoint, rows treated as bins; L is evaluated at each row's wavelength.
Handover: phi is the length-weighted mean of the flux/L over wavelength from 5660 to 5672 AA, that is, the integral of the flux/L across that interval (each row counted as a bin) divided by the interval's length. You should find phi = 0.993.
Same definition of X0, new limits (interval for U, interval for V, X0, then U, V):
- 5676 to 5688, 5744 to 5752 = 1.01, 12.5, 12.4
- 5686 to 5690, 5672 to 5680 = 0.96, 12.2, 12.7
